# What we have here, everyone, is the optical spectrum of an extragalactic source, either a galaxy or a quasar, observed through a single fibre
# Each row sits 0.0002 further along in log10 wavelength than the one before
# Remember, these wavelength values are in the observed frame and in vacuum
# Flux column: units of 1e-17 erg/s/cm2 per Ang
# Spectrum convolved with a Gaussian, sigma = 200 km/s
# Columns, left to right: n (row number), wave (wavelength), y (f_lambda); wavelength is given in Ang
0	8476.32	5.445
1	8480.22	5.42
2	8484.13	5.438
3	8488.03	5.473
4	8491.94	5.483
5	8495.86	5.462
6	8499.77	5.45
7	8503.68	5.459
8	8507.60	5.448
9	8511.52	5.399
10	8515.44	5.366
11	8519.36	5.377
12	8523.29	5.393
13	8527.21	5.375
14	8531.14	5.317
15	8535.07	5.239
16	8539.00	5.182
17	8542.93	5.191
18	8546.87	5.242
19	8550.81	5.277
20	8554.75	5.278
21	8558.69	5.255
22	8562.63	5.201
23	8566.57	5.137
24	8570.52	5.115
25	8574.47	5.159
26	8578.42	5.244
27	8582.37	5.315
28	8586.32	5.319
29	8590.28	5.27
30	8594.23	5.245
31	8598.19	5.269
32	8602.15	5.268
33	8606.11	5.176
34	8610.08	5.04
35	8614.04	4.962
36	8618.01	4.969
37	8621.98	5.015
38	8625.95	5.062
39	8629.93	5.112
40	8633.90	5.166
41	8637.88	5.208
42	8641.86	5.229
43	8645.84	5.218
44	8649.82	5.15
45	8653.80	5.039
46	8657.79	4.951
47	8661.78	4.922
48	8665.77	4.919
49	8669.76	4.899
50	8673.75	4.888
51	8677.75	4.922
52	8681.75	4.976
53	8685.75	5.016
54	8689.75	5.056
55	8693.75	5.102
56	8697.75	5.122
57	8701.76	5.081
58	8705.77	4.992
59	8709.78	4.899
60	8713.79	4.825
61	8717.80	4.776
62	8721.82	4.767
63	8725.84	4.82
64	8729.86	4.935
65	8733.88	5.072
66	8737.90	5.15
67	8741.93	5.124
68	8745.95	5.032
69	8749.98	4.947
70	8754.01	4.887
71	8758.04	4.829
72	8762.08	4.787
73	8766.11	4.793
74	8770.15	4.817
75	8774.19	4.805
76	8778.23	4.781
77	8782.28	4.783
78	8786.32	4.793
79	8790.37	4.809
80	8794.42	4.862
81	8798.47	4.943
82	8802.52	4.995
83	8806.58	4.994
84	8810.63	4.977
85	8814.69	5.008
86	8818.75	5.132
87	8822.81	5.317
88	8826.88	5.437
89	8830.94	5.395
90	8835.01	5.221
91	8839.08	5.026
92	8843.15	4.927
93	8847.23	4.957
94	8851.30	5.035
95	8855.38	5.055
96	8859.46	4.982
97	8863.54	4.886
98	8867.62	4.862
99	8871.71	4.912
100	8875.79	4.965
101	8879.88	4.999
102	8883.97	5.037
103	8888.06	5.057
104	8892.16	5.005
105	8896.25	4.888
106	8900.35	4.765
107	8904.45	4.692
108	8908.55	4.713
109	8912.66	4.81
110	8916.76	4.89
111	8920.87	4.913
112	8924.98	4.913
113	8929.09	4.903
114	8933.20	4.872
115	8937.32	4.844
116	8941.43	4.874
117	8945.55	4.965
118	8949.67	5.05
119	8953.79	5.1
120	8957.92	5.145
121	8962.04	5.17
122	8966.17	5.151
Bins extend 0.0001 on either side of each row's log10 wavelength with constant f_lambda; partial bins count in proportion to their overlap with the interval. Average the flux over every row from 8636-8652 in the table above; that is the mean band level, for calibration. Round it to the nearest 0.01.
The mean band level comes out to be 5.20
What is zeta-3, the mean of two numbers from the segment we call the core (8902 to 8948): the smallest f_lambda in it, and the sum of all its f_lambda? 29.0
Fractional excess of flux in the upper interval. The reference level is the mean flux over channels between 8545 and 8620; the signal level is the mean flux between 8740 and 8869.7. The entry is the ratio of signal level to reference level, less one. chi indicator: -0.043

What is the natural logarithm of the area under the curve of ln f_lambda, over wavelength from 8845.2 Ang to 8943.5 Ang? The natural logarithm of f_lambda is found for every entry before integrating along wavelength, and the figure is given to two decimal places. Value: 5.05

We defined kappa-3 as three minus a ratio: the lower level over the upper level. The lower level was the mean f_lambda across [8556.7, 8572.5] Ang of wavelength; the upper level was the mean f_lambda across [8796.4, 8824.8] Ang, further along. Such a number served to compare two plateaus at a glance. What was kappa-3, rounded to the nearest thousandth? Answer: 1.975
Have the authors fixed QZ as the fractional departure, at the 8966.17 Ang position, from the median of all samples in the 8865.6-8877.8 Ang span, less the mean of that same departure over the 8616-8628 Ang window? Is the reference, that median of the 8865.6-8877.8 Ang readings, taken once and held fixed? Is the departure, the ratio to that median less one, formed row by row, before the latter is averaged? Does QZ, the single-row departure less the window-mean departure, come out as 0.028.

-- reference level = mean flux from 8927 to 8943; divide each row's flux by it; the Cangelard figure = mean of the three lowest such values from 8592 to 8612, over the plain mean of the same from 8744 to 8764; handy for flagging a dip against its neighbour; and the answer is 1.05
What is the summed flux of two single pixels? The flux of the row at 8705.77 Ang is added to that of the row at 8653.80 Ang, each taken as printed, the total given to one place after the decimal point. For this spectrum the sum 10.0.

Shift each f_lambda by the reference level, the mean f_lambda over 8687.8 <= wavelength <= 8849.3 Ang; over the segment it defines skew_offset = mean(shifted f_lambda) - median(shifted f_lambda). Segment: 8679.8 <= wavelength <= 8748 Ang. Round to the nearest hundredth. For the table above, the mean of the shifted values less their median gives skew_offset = -0.03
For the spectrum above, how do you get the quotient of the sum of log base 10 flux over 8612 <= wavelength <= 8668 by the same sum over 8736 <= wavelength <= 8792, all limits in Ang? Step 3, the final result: 1.02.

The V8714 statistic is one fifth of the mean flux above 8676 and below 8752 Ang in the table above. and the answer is 1.00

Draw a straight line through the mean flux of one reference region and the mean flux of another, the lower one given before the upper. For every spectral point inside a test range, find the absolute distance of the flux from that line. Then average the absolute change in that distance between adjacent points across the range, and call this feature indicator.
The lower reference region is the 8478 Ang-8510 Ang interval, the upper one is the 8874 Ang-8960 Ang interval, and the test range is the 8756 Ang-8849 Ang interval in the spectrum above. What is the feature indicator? 0.058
